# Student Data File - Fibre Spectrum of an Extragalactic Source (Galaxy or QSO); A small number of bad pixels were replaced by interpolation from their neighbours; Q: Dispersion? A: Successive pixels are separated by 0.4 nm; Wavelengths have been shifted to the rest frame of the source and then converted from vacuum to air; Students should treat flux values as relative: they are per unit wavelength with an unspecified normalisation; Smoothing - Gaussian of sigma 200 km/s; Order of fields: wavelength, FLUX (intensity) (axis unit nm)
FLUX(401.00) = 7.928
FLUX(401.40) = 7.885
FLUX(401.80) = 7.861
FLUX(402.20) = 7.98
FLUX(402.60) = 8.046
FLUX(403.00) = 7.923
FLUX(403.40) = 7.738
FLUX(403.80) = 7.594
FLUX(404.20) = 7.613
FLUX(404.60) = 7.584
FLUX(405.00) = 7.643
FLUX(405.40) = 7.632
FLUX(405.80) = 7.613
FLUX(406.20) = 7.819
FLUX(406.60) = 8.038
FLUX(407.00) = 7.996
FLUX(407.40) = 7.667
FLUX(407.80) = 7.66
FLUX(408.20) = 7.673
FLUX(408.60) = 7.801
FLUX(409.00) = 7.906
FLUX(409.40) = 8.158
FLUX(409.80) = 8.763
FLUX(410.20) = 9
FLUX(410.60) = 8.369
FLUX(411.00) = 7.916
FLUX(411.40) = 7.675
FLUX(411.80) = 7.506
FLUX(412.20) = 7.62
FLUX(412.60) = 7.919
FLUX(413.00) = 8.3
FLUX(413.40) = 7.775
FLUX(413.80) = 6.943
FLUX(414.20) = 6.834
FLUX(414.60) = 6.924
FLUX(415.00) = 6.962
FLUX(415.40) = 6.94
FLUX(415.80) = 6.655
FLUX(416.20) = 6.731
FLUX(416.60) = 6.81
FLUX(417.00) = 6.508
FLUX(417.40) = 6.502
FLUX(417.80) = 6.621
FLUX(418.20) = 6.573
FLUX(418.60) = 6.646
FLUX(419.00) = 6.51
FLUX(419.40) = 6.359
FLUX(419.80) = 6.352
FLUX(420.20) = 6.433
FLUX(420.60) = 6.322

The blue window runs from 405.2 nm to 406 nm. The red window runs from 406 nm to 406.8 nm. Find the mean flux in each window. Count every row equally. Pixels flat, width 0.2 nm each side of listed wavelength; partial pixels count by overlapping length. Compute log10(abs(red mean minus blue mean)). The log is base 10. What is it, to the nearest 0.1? -0.5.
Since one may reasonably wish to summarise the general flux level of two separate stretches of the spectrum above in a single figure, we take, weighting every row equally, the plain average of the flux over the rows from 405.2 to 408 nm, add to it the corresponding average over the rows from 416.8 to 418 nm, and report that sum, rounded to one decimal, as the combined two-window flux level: 14.3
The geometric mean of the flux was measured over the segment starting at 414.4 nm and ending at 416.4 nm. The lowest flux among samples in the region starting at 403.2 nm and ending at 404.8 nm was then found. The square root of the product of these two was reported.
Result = 7.2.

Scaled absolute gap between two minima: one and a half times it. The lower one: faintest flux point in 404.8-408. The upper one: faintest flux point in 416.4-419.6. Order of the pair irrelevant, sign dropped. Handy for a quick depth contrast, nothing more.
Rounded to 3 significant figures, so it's 1.88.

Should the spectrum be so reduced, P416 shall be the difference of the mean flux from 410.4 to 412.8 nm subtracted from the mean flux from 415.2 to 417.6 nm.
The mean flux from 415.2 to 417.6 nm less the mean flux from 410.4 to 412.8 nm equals -1.1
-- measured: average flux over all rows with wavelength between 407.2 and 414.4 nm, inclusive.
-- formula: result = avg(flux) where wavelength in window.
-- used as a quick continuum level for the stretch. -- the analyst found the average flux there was 7.9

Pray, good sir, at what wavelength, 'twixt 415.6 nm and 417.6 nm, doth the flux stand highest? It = 416.60 nm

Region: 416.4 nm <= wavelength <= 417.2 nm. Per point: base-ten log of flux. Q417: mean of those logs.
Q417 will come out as 0.82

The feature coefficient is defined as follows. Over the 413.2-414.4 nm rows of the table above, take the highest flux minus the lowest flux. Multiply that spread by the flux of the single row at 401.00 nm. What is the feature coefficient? 7.5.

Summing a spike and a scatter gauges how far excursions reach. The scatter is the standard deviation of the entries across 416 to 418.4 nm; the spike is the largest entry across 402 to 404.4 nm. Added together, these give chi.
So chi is 8.2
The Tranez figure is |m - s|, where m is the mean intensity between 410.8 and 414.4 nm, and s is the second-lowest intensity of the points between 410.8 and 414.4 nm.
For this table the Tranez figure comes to 0.67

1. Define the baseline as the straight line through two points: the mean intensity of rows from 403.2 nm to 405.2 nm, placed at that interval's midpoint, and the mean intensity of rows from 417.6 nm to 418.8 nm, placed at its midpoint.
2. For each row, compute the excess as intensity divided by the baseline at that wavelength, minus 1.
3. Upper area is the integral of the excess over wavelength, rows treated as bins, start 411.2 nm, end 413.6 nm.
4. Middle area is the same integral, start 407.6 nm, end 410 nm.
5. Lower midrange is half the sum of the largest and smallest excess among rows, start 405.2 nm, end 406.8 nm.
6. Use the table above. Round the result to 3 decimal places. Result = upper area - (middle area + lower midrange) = -0.013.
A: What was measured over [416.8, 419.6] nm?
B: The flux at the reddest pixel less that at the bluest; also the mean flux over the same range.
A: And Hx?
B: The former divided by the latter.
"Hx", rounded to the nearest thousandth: -0.023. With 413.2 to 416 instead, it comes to -0.160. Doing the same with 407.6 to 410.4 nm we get 0.165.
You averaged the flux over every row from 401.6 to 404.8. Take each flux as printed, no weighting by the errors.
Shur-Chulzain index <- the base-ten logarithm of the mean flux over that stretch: 0.89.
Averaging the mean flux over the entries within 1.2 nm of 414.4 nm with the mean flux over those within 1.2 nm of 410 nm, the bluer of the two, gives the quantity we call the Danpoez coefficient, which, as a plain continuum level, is 7.7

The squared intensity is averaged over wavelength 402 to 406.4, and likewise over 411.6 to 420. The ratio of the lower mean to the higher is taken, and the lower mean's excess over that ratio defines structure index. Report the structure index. 58.8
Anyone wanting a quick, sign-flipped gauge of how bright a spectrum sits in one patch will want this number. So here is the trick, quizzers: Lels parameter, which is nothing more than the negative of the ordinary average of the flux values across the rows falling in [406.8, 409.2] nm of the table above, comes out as -7.8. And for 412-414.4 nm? -7.6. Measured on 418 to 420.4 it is -6.5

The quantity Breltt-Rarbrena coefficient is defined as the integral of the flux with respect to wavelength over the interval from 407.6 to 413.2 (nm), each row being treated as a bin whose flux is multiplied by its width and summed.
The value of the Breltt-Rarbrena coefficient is 44.9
